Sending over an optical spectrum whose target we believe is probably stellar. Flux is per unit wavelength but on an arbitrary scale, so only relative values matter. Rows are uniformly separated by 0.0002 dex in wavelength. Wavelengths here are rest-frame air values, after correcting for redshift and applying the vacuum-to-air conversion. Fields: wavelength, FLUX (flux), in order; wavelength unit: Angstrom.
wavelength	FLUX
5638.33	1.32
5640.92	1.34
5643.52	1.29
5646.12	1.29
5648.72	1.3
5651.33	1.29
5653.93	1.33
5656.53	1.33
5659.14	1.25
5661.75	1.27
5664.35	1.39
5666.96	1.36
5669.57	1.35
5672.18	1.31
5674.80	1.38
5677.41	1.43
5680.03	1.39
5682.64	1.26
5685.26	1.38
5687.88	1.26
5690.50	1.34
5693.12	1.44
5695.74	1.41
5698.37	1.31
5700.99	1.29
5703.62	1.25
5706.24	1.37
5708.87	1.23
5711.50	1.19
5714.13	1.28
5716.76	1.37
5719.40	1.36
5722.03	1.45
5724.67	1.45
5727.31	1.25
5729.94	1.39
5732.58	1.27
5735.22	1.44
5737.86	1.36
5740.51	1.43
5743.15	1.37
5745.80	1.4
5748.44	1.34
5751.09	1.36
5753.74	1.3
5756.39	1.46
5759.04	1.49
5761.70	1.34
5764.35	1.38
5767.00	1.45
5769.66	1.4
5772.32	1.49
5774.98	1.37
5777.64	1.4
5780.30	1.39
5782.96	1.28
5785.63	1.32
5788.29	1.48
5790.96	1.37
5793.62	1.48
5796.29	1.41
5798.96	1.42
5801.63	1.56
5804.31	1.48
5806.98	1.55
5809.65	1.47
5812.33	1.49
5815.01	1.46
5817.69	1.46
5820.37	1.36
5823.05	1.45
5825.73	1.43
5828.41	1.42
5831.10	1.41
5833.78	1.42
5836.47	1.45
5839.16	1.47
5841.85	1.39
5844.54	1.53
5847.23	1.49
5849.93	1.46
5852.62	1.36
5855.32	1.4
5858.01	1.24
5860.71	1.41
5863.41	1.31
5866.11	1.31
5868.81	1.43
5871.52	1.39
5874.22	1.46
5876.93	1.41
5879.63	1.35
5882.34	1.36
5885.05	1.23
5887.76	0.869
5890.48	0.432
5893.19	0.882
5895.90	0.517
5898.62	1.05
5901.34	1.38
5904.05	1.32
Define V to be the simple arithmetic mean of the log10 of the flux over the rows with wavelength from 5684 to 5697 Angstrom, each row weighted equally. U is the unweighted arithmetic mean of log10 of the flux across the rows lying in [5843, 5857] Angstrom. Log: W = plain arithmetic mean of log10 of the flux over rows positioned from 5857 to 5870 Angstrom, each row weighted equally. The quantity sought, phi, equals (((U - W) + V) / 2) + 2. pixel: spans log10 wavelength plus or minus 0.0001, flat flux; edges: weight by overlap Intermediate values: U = 0.160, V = 0.135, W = 0.127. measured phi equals 2.08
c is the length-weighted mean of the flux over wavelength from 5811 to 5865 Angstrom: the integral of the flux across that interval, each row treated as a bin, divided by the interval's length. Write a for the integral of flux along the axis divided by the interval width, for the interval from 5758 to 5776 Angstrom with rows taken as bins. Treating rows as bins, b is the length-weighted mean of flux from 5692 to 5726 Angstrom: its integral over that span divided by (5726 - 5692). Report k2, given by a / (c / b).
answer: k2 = 1.33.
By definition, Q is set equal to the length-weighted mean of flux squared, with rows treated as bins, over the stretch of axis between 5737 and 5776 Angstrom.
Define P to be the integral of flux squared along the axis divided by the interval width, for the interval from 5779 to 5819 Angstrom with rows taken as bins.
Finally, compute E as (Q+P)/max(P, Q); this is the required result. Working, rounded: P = 2.08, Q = 1.95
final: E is 1.94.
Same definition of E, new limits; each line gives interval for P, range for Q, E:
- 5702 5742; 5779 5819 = 1.86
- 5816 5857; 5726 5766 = 1.92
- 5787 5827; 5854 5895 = 1.74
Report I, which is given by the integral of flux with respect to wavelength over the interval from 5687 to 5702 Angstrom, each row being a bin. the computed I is 20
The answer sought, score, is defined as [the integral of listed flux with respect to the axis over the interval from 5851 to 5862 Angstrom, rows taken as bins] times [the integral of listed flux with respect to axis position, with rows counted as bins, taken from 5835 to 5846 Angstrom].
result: 239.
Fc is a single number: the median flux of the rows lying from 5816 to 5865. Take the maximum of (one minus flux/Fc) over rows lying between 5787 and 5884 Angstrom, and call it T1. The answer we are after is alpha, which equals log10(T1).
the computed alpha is -0.90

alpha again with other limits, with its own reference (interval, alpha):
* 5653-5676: -0.92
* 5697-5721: -0.79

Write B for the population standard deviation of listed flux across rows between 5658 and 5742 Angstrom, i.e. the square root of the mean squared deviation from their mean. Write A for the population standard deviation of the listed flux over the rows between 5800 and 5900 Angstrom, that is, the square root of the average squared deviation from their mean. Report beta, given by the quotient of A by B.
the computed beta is 3.5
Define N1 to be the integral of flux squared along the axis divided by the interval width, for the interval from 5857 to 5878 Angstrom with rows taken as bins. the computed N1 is 1.89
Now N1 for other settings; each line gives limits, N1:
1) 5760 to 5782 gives 1.97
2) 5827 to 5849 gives 2.10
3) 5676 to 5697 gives 1.86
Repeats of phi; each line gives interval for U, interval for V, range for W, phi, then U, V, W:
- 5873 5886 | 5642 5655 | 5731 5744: 2.05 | 0.133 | 0.114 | 0.138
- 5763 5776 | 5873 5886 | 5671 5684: 2.08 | 0.151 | 0.133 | 0.131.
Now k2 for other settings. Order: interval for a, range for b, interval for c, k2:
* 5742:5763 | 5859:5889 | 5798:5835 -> 1.25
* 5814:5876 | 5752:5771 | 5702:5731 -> 1.49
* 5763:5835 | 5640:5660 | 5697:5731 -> 1.41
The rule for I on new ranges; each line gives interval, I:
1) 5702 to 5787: 116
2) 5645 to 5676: 41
